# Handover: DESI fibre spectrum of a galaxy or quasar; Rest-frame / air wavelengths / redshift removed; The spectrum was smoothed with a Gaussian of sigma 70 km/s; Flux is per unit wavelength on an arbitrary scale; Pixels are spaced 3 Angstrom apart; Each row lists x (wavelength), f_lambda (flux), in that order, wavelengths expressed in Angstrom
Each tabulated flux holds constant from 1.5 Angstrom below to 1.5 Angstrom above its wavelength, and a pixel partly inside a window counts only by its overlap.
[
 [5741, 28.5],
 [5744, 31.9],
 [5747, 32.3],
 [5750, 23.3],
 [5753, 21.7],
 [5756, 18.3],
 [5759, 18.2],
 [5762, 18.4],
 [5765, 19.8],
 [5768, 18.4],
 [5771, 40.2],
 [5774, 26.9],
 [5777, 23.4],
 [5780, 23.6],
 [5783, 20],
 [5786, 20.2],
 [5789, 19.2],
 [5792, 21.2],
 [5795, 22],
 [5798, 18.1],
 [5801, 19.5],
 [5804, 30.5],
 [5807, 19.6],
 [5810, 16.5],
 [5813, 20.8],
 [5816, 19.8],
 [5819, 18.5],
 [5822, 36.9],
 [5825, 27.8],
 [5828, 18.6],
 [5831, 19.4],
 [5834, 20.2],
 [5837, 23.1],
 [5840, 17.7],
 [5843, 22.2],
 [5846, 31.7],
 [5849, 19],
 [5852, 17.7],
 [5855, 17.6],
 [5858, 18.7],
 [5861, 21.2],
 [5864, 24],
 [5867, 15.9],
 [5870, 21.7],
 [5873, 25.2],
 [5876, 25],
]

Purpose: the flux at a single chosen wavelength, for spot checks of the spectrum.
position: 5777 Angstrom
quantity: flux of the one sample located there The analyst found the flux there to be 23.4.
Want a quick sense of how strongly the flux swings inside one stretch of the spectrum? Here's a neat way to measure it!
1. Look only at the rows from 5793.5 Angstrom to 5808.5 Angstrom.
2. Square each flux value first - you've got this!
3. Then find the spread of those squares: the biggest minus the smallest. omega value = 603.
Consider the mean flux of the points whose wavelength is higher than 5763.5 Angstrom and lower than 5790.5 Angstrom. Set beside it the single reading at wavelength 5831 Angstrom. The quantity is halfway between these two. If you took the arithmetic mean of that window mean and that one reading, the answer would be 21.5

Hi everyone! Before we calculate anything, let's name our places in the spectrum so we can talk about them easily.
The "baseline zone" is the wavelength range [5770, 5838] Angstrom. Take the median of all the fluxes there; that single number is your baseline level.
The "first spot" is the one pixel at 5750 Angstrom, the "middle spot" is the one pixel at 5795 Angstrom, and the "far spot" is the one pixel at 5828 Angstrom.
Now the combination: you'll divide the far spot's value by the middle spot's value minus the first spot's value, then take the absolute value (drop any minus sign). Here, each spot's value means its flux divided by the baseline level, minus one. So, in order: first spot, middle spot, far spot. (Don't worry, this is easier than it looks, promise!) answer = 1.2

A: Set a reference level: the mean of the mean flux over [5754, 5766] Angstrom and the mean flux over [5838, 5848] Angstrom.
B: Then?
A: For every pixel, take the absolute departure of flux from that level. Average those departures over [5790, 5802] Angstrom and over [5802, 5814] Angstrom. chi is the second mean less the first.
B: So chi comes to 2.6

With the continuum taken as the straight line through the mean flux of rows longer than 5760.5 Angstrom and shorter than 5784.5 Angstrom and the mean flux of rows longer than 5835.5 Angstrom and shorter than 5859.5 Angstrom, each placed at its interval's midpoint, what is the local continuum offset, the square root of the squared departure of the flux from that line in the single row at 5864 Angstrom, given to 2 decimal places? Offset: 3.67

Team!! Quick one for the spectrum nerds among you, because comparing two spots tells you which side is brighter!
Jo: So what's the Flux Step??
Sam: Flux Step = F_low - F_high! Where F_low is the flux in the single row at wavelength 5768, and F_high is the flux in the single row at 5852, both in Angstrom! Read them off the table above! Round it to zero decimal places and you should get 1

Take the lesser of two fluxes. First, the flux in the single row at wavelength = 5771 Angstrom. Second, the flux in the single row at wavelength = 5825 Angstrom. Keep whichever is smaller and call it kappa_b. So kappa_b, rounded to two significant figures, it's 28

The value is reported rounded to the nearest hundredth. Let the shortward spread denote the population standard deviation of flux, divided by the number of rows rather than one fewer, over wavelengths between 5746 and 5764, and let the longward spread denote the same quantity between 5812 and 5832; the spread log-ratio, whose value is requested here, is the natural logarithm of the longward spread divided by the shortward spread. 0.25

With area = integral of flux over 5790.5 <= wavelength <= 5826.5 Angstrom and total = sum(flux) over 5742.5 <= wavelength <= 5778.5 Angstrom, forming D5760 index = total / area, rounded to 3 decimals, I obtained 0.360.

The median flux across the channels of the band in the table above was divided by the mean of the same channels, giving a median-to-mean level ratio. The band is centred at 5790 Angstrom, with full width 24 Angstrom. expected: 0.98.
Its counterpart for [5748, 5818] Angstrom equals 0.92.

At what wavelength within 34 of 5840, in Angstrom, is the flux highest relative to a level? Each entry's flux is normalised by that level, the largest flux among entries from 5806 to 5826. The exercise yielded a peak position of 5822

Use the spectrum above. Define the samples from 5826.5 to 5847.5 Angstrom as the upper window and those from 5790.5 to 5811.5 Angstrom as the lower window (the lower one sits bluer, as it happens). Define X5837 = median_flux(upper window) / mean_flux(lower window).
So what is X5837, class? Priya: 0.959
